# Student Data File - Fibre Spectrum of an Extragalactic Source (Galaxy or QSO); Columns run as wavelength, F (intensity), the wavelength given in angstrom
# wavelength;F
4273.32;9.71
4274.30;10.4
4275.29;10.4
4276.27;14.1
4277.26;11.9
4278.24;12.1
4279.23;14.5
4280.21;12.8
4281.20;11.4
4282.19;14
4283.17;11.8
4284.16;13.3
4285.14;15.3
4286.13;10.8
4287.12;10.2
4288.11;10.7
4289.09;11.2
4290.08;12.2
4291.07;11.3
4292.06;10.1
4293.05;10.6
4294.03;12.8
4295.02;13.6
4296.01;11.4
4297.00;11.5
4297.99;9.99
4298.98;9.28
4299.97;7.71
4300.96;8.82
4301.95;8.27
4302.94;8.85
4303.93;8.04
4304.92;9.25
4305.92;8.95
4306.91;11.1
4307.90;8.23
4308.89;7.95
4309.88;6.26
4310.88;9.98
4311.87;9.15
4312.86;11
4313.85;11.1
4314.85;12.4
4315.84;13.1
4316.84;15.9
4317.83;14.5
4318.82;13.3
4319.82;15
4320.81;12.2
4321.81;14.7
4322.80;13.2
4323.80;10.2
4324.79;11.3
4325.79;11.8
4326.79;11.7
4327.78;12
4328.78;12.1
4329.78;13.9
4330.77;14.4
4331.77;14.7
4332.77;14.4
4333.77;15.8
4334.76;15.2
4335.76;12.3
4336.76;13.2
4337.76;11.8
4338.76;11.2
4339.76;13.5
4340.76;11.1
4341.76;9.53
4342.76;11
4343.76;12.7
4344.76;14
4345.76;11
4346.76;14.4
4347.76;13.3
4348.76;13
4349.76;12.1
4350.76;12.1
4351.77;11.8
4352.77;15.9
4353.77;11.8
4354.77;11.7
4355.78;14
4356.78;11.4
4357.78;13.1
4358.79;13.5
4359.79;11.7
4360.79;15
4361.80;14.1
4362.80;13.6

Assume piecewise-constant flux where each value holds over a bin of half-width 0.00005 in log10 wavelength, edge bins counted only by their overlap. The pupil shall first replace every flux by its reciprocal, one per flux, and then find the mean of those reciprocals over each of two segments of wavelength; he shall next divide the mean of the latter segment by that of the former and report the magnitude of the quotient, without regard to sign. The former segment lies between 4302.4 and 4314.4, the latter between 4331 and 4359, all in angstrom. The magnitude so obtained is 0.71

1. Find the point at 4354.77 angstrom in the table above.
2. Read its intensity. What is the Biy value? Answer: 11.7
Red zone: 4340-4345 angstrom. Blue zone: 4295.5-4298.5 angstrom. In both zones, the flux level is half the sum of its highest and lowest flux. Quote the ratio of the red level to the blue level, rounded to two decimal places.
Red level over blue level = 1.09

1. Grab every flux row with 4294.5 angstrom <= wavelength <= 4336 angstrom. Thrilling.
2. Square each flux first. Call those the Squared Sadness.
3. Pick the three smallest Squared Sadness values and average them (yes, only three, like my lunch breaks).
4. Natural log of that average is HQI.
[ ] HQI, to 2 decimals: 3.99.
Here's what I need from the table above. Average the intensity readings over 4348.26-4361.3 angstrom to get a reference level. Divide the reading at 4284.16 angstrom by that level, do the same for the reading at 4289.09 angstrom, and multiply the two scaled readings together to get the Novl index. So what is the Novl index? 0.90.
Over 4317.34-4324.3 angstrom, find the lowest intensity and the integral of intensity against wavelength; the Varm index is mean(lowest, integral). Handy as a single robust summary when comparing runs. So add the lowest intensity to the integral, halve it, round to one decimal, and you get 51.4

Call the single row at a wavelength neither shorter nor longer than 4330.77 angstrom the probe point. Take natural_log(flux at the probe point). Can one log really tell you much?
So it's 2.67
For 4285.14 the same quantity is 2.73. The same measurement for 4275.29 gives 2.34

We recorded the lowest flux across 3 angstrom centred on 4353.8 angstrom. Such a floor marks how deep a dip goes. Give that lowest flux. 11.7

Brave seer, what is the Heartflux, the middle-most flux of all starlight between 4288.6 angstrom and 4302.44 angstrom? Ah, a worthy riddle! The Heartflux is 10.9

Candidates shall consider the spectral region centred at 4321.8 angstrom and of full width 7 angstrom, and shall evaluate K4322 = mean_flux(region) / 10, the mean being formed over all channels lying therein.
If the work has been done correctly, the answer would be 1.28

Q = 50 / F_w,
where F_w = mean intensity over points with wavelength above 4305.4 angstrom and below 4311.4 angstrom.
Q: 5.7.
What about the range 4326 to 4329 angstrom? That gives 4.2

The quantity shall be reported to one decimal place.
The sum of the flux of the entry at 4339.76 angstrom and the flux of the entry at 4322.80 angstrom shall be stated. 26.7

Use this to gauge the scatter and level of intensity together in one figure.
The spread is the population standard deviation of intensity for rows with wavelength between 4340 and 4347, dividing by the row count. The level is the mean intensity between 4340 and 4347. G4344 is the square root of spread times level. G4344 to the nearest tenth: 4.4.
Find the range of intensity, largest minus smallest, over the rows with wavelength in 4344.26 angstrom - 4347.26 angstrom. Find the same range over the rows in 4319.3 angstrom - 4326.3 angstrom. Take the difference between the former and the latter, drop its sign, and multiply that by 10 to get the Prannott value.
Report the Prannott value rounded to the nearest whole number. 14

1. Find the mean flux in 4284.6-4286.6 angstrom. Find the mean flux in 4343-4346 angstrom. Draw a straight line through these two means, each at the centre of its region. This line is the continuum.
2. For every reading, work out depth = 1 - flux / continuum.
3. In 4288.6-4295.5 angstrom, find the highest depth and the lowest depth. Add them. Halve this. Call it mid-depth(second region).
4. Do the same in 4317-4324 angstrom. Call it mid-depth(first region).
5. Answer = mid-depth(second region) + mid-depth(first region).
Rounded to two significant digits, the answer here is 0.10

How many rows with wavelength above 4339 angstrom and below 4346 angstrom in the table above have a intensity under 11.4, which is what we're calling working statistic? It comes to 4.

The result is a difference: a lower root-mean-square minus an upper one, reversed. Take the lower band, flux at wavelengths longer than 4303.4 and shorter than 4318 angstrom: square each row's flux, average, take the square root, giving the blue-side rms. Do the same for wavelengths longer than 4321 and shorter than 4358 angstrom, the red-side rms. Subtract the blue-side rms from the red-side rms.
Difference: 2.1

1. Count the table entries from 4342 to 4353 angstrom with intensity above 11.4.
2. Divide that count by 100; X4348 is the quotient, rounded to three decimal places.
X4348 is 0.090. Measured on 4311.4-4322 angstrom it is 0.080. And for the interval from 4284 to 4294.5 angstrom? 0.040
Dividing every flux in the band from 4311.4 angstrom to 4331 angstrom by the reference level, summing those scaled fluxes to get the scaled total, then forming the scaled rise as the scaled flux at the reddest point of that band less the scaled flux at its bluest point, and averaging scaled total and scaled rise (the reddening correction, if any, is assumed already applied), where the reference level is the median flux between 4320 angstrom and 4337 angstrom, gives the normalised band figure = 10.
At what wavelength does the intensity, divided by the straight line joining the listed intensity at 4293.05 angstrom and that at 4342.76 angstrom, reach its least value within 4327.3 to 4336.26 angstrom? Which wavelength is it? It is 4327.78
